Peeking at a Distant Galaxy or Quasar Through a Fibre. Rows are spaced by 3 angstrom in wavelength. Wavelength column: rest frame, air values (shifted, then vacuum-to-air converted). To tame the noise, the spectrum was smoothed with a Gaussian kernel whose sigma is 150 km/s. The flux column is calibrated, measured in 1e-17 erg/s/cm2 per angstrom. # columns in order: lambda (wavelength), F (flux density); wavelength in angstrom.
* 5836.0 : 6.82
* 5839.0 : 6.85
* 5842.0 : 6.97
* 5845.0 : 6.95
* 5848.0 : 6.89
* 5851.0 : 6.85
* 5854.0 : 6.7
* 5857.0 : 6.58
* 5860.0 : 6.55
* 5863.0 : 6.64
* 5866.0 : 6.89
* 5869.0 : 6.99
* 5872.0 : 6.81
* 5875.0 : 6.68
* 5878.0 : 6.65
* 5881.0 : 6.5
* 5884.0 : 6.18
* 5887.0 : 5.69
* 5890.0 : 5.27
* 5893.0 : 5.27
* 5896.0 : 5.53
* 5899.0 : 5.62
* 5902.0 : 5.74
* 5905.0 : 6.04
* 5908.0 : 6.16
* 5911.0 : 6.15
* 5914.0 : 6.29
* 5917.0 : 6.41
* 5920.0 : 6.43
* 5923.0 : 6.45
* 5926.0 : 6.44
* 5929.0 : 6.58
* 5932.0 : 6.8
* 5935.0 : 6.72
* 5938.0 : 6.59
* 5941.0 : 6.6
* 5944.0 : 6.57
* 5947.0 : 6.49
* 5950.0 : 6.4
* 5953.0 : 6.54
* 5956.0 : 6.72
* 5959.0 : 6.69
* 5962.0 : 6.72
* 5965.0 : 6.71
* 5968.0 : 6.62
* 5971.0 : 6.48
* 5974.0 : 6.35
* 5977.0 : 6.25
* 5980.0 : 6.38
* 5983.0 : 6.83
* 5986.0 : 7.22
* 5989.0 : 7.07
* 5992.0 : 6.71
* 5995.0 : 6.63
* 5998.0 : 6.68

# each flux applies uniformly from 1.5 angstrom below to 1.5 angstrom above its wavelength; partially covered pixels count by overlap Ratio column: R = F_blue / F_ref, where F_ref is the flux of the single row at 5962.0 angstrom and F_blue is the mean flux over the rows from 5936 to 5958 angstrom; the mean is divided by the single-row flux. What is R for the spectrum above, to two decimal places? 0.98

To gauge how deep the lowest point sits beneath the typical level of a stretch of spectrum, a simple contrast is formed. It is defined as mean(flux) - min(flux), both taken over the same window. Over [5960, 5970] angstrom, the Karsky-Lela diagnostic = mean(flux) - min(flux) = 0.1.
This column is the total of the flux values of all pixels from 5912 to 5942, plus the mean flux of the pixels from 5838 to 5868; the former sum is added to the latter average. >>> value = 72.1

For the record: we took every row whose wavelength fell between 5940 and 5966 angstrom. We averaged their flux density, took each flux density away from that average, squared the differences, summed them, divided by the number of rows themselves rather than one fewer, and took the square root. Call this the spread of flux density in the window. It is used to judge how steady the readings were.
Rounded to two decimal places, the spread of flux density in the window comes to 0.11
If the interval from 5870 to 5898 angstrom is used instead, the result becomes 0.59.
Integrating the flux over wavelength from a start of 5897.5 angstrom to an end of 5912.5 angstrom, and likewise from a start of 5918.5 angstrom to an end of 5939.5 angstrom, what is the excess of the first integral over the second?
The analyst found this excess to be -49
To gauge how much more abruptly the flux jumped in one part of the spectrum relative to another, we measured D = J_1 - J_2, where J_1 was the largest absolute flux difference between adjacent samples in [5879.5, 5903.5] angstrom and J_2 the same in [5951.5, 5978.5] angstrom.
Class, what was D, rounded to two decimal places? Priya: 0.31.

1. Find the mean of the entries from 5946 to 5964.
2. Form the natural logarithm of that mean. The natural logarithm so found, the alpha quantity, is 1.89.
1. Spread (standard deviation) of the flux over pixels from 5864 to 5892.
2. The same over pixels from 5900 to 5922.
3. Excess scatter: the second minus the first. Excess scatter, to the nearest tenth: -0.3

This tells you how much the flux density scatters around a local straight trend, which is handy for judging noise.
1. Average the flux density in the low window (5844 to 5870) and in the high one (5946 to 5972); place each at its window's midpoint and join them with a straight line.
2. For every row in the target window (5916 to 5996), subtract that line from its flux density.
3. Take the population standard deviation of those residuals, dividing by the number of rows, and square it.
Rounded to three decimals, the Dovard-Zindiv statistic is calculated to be 0.052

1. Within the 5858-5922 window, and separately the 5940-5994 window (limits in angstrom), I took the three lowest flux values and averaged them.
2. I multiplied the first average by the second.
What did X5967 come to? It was 33.9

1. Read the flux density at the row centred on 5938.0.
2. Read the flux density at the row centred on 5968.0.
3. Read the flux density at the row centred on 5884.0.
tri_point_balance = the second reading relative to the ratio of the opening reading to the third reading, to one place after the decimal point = 6.2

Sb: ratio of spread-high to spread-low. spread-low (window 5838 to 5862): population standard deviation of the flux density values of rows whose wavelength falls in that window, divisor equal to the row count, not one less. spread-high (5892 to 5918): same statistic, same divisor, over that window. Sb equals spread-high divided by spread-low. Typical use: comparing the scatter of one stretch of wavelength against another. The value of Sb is 2.4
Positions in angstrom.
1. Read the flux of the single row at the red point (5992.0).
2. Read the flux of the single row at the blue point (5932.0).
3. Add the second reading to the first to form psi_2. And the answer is 13.5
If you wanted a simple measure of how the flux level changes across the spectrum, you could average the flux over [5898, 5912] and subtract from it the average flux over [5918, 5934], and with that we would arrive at -0.60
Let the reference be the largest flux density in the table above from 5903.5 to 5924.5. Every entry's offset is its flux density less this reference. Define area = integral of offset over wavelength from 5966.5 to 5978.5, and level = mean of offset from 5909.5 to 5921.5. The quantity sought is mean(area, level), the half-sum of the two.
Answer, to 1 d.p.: -0.2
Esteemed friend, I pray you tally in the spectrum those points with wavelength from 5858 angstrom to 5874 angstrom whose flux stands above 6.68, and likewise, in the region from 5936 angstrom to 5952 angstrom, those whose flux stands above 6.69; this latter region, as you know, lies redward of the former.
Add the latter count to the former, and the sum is 3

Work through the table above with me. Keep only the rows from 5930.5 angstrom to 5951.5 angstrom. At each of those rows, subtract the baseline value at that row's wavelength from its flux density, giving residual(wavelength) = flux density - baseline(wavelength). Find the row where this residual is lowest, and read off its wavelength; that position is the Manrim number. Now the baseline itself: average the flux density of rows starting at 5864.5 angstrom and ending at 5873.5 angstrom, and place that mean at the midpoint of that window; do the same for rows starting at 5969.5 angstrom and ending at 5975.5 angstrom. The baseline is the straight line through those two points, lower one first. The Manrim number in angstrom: 5950.0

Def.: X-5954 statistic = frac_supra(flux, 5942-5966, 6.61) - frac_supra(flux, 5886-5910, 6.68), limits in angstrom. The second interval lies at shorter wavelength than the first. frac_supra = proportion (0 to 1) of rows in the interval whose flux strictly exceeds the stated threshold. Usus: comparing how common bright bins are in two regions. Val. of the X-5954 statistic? 0.50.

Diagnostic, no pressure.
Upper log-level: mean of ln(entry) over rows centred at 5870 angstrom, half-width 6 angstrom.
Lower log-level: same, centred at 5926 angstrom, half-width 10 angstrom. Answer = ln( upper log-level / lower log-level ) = 0.02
